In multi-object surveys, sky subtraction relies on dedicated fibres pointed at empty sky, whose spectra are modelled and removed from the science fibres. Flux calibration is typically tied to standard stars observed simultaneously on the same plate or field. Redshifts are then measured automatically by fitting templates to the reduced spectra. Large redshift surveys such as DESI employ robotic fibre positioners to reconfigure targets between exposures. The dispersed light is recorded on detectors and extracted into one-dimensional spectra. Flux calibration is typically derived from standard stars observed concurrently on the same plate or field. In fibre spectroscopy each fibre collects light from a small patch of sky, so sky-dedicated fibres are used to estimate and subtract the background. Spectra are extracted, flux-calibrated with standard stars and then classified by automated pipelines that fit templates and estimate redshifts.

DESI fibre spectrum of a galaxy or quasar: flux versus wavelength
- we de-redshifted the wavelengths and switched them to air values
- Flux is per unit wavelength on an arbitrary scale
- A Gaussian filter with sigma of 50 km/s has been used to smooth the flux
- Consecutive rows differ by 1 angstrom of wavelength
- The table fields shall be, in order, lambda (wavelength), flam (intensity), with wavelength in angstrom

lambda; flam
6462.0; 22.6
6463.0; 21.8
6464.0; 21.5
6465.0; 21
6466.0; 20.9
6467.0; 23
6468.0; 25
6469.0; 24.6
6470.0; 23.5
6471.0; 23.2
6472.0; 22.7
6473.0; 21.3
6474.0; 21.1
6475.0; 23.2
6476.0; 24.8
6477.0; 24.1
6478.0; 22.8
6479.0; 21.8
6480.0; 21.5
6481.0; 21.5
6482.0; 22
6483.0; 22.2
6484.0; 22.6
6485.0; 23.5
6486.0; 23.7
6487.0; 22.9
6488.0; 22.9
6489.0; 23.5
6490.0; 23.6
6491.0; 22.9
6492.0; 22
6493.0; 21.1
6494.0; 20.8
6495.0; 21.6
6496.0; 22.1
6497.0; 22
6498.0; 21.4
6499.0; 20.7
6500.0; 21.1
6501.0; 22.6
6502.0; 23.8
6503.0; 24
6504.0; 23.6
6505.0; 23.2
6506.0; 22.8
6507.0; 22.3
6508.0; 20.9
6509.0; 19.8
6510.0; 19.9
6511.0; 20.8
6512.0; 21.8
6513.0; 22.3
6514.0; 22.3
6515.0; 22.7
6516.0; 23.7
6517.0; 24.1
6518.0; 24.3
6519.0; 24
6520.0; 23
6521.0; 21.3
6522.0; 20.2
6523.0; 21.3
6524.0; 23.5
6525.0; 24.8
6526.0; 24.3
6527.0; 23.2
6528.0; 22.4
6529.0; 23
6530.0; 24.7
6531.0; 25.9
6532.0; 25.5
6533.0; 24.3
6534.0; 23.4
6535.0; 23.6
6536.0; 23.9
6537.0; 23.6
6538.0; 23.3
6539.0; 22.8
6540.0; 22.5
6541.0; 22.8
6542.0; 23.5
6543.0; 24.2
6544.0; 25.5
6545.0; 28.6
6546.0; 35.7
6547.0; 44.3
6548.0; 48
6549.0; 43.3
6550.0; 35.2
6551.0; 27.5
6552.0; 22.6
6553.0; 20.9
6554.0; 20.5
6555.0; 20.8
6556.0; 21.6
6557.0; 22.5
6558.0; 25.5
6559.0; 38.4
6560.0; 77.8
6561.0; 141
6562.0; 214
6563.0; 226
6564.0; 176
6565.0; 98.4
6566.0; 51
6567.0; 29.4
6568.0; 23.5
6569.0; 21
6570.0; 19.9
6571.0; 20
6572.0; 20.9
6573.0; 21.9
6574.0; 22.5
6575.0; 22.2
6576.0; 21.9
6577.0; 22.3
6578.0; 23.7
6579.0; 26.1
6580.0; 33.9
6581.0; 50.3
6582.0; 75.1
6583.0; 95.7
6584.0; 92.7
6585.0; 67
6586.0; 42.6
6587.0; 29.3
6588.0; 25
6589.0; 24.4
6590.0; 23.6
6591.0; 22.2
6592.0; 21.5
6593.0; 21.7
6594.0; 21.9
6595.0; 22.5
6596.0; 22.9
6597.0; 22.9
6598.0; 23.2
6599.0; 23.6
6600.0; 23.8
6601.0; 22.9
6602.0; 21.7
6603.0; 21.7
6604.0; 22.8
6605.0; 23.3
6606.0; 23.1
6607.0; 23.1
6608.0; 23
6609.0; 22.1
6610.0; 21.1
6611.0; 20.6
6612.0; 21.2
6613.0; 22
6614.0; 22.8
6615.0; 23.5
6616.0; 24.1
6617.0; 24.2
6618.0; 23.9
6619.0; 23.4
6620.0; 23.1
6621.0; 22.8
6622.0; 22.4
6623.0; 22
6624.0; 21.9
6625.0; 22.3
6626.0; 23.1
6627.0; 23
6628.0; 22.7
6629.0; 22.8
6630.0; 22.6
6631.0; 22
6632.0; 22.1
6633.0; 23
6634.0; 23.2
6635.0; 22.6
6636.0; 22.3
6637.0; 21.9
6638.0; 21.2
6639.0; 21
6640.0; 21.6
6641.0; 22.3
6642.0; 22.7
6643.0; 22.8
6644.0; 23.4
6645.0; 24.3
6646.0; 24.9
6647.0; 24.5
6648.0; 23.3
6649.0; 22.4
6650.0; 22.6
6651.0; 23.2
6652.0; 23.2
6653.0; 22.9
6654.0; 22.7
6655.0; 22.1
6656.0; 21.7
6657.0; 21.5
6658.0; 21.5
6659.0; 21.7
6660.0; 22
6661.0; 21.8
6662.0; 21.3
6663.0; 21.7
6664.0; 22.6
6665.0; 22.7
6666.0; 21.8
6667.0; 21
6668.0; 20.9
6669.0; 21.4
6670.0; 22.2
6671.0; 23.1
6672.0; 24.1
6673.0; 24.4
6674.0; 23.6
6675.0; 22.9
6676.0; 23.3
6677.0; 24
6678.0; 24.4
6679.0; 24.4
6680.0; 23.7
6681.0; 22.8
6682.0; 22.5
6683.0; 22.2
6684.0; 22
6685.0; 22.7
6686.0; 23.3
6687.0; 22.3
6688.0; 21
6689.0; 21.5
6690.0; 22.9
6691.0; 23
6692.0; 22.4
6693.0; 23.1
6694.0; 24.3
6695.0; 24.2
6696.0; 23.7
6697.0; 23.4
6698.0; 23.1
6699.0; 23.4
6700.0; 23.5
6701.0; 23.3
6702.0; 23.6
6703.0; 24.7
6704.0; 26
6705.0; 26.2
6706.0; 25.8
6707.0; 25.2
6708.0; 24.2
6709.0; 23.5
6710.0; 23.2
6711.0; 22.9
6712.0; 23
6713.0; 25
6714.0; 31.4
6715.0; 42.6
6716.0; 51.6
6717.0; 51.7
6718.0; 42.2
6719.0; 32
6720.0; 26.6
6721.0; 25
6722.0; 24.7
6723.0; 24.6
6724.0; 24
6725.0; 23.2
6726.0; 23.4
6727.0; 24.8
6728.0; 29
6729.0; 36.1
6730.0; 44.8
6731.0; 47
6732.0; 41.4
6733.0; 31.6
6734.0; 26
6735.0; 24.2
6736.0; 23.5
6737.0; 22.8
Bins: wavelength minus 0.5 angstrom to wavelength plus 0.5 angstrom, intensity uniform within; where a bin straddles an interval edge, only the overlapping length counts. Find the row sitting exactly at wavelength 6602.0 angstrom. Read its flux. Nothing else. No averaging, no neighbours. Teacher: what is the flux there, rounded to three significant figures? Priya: 21.7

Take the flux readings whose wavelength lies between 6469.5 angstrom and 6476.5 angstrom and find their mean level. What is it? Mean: 22.8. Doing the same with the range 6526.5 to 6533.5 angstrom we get 24.1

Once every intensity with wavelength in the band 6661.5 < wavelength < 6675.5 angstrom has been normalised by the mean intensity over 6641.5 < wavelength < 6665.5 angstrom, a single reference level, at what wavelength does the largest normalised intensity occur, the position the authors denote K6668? 6673.0 angstrom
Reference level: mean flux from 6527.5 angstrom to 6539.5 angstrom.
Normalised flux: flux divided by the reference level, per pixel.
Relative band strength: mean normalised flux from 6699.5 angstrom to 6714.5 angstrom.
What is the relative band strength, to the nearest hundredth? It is 1.04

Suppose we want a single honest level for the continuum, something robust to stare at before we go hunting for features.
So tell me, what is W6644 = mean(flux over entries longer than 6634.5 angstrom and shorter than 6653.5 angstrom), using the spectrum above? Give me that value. 23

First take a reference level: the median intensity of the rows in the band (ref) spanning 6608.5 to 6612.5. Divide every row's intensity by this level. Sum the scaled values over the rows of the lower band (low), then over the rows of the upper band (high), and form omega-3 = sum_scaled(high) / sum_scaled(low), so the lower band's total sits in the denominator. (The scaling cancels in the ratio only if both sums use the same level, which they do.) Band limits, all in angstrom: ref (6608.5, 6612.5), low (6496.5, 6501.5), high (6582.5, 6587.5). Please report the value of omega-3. 3.0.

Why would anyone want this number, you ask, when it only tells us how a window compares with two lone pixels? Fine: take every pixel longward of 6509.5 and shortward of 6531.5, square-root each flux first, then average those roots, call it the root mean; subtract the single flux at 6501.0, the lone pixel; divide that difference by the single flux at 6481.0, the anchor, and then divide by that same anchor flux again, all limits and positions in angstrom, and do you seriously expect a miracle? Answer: -0.039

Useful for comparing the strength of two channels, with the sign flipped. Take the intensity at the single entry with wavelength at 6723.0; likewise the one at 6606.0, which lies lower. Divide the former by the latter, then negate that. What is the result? -1.06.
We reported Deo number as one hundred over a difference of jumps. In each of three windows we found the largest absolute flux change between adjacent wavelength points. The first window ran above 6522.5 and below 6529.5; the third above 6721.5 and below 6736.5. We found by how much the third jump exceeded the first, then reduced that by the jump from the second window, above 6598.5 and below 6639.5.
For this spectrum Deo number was 16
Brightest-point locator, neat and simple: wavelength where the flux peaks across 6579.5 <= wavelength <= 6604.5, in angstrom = 6583.0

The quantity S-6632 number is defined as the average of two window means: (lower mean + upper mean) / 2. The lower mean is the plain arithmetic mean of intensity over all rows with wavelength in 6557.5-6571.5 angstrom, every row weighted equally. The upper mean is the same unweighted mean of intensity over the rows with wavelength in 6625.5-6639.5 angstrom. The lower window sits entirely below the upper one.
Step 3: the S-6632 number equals 53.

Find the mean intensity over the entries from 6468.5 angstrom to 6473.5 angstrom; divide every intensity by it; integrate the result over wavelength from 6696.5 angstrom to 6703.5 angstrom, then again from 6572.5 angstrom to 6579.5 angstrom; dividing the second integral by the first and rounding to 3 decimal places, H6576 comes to 0.973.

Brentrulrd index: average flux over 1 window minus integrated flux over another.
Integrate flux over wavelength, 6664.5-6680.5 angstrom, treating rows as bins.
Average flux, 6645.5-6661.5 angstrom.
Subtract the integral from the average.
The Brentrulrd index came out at -345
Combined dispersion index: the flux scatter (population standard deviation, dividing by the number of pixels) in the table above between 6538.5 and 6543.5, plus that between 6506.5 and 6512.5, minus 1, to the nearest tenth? 0.5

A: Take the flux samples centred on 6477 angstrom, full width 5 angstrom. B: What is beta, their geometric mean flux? 23.3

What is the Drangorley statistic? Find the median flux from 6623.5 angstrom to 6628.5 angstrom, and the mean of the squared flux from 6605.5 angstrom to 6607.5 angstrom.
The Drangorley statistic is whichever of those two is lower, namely 22.7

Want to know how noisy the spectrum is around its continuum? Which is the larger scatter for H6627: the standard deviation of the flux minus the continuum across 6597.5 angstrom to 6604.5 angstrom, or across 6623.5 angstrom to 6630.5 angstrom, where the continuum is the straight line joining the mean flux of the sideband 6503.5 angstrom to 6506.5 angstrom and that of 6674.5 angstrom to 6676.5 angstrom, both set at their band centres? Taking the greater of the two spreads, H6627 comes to 0.8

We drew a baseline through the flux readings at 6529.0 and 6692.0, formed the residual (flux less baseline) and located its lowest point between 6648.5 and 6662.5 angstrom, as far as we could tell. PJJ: 6662.0 angstrom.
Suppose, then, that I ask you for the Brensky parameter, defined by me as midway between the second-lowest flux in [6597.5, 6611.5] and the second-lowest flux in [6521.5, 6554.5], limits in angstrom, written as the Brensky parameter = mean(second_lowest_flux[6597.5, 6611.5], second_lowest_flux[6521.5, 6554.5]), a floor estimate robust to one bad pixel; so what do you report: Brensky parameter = 20.8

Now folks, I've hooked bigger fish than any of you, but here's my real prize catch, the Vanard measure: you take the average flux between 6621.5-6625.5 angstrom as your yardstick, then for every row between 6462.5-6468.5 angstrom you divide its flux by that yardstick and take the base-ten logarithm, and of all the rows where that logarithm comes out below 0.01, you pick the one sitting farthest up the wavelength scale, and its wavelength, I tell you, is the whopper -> 6466.0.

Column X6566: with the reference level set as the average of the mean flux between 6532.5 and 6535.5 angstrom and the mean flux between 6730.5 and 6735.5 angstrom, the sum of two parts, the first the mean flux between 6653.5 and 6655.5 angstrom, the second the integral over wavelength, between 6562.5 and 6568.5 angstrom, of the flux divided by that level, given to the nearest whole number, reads 43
